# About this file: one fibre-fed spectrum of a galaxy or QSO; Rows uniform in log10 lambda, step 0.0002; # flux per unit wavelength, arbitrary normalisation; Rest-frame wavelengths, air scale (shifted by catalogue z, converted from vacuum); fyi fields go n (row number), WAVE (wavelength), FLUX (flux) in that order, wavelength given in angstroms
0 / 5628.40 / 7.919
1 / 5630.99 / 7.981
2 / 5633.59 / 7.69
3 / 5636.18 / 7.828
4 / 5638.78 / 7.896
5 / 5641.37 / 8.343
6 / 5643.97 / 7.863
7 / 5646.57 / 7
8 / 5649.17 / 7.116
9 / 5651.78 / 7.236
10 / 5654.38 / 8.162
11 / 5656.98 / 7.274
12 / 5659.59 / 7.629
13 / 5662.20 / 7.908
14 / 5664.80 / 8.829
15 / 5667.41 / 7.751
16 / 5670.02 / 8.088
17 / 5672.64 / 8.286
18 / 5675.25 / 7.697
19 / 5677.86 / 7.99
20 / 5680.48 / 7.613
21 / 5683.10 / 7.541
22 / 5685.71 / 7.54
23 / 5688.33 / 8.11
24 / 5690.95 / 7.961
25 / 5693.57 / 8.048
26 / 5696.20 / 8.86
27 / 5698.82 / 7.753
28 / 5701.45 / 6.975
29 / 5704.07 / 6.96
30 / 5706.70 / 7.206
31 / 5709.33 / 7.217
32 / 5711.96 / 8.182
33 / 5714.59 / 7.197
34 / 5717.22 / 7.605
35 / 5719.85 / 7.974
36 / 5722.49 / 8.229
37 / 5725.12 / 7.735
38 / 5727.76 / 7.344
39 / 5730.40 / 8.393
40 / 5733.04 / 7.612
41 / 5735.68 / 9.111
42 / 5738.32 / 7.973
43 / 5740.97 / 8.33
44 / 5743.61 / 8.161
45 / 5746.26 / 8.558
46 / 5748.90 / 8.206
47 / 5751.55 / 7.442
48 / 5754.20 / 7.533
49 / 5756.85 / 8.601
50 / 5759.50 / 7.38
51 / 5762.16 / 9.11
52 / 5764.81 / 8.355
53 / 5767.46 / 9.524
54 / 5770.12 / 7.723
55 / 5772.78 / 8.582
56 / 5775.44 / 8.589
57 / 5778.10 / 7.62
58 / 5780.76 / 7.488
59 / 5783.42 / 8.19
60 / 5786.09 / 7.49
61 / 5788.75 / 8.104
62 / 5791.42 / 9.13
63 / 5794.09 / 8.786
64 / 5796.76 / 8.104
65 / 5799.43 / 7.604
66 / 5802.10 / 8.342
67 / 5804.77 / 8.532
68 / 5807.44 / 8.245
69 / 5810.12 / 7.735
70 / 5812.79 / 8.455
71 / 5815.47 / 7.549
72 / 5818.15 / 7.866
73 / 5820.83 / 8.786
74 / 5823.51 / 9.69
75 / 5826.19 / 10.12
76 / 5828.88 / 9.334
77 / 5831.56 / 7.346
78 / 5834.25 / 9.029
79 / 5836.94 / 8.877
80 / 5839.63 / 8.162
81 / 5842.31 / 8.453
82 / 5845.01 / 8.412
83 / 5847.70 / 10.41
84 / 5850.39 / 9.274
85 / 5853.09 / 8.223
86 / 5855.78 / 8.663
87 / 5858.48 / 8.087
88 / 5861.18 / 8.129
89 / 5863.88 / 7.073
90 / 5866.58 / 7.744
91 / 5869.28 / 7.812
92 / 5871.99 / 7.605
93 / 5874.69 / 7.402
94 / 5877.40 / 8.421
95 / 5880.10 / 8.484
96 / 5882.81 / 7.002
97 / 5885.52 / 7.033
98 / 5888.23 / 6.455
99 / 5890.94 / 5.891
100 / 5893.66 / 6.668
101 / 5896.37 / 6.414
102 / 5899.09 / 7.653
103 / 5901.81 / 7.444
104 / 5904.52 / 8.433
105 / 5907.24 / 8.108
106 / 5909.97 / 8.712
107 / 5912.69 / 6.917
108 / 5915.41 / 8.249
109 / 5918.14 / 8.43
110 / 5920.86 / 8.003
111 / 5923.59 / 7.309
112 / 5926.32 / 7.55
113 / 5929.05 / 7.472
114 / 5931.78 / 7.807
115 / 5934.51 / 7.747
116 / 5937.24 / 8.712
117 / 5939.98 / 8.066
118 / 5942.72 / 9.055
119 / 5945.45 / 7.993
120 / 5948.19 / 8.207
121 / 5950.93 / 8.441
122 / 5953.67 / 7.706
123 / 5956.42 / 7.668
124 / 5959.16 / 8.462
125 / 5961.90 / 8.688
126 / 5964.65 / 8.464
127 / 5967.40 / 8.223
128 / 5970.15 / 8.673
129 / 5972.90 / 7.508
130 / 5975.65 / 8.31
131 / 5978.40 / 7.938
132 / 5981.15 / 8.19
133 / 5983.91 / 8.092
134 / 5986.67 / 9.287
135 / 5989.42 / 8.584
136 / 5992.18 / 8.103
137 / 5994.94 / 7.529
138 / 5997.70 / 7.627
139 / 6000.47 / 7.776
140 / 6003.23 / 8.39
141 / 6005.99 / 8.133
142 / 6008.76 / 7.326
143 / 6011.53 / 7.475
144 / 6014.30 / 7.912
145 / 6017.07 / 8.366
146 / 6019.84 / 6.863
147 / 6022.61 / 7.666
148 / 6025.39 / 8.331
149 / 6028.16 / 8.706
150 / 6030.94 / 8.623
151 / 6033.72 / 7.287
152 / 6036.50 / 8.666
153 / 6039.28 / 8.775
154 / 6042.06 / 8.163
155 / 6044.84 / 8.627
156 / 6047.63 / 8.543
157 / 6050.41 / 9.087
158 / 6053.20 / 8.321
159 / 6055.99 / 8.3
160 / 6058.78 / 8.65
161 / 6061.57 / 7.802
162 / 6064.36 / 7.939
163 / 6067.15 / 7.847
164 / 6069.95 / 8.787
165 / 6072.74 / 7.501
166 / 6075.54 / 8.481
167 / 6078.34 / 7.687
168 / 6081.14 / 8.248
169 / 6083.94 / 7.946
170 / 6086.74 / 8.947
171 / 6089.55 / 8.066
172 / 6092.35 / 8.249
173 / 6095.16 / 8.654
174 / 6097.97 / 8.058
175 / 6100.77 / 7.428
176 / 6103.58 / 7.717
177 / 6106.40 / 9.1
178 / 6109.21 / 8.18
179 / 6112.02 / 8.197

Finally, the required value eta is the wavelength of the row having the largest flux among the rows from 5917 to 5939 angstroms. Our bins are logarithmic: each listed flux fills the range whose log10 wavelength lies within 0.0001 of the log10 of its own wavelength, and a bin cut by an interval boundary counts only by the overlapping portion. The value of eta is 5937.24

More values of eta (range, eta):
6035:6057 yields 6050.41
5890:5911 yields 5909.97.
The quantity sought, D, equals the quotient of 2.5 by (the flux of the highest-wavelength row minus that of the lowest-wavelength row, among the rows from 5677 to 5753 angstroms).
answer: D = -5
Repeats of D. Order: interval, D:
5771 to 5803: -10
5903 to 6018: -37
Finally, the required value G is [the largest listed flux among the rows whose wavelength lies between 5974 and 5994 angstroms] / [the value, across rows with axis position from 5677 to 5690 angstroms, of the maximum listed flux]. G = 1.15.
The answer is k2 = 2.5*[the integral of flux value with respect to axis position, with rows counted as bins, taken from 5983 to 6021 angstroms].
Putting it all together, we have 757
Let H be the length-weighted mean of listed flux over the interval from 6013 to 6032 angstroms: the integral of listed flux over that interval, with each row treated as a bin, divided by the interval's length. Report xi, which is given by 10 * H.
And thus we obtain 81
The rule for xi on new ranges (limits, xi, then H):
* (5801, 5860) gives 86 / 8.6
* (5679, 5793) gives 80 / 8.0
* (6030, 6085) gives 83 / 8.3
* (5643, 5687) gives 77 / 7.7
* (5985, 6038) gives 80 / 8.0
